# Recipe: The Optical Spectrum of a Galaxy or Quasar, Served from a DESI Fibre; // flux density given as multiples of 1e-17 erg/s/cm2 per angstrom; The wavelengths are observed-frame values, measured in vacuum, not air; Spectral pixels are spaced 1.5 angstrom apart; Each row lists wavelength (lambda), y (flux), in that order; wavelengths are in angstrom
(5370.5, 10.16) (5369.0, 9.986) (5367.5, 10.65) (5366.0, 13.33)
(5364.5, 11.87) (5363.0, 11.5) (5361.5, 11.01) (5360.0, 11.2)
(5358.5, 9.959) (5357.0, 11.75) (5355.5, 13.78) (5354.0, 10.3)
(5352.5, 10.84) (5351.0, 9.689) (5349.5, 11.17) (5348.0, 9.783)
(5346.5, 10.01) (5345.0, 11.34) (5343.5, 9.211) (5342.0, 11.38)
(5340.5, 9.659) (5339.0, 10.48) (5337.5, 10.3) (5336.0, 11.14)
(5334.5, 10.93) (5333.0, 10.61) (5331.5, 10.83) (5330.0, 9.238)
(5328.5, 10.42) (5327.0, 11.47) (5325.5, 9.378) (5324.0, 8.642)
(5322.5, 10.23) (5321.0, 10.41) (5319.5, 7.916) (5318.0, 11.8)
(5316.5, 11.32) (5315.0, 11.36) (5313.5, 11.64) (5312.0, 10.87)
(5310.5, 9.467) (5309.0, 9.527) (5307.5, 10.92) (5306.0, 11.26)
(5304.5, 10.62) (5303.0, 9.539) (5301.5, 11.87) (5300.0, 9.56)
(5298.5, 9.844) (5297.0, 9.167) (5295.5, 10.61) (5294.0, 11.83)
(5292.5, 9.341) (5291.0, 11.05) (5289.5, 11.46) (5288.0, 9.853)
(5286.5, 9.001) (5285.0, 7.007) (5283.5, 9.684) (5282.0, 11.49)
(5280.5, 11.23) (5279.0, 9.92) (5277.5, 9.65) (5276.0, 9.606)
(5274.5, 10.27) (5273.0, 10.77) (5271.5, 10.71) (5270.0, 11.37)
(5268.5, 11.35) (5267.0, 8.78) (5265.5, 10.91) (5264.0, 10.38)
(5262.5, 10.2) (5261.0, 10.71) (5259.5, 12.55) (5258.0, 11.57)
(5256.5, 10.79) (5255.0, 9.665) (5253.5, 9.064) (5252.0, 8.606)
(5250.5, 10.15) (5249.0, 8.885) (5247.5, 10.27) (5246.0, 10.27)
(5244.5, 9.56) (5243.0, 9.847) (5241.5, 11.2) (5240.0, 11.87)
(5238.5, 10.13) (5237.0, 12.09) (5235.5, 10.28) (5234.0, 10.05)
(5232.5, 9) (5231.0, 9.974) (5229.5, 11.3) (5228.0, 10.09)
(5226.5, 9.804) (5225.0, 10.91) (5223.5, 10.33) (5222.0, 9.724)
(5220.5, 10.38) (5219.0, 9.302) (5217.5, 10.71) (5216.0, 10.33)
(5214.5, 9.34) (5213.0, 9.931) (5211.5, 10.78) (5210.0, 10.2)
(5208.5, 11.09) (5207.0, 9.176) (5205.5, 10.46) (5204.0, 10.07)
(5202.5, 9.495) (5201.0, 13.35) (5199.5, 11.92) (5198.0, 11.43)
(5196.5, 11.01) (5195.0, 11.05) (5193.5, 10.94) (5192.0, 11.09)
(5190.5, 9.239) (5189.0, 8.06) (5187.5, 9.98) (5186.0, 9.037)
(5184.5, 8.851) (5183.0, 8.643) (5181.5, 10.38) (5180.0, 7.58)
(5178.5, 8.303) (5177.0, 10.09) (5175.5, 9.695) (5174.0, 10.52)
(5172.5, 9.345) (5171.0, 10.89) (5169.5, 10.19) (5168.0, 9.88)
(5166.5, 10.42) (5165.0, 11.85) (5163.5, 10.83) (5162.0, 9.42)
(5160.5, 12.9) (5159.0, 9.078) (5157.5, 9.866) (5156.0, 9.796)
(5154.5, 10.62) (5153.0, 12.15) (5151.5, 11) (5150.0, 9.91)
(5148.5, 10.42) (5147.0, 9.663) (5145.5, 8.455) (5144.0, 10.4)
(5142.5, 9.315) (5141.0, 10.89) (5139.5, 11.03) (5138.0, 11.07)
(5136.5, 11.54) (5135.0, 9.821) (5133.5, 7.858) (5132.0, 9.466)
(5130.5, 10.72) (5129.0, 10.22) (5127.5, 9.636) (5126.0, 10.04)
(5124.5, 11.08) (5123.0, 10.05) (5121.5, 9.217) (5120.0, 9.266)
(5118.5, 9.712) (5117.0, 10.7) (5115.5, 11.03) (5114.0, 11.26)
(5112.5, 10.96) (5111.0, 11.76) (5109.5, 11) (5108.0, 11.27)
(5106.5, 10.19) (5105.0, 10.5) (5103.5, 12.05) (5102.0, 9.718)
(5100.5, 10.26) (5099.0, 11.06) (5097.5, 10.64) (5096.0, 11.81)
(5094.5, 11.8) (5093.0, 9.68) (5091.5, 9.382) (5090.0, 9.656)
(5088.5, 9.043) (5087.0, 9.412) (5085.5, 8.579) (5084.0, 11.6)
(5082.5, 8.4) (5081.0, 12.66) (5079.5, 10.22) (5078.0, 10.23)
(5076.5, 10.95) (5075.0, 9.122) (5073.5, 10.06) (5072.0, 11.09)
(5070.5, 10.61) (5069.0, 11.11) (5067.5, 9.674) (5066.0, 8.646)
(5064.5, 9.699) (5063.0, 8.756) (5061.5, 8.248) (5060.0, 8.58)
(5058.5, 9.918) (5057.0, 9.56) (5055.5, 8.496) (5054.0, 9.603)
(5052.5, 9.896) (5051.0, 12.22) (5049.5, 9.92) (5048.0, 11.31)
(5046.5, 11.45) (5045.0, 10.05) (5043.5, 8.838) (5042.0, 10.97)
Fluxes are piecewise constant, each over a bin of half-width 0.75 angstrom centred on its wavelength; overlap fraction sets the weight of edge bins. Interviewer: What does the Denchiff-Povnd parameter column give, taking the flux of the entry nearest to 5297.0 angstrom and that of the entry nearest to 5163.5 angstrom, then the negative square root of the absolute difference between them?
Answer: -1.29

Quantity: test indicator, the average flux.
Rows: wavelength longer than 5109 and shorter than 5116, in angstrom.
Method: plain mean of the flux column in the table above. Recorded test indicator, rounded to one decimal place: 11.2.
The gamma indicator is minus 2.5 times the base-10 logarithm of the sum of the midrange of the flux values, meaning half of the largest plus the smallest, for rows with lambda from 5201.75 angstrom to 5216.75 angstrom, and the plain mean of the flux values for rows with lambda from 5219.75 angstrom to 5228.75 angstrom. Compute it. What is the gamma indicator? -3.271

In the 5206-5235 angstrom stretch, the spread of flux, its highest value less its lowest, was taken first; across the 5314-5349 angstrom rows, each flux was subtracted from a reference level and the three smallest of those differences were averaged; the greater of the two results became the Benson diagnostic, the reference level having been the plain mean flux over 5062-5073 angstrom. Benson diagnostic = 2.3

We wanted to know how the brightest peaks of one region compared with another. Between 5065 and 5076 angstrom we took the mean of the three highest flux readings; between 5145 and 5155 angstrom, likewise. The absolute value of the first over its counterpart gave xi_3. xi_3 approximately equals 0.97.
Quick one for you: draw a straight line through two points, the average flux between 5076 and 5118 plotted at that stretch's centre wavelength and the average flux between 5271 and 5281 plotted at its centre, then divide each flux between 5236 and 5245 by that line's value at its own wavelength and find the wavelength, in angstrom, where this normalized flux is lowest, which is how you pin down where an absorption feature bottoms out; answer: 5244.5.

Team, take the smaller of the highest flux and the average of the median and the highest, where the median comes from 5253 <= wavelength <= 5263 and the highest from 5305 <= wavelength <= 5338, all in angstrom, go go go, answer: 11.3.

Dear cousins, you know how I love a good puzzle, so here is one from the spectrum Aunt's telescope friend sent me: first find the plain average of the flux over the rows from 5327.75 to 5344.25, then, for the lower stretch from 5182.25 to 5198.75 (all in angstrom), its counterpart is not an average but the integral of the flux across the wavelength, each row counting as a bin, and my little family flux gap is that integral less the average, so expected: 154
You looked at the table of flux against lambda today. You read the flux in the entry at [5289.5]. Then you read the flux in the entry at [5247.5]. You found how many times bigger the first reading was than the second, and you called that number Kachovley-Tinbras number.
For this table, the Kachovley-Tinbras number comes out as 1.12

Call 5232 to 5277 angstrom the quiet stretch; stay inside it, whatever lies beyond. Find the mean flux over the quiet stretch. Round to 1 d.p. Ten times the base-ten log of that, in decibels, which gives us 10.2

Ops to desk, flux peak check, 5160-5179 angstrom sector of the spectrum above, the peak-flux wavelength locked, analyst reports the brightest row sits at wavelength 5160.5 angstrom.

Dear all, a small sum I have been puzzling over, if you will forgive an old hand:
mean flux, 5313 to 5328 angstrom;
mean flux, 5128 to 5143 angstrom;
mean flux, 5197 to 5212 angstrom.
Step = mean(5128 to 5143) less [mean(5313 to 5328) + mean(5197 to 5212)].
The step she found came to -11.0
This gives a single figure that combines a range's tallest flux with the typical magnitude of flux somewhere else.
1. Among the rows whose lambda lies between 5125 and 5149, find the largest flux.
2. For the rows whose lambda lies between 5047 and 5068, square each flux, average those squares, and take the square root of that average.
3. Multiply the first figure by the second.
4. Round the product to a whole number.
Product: 112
